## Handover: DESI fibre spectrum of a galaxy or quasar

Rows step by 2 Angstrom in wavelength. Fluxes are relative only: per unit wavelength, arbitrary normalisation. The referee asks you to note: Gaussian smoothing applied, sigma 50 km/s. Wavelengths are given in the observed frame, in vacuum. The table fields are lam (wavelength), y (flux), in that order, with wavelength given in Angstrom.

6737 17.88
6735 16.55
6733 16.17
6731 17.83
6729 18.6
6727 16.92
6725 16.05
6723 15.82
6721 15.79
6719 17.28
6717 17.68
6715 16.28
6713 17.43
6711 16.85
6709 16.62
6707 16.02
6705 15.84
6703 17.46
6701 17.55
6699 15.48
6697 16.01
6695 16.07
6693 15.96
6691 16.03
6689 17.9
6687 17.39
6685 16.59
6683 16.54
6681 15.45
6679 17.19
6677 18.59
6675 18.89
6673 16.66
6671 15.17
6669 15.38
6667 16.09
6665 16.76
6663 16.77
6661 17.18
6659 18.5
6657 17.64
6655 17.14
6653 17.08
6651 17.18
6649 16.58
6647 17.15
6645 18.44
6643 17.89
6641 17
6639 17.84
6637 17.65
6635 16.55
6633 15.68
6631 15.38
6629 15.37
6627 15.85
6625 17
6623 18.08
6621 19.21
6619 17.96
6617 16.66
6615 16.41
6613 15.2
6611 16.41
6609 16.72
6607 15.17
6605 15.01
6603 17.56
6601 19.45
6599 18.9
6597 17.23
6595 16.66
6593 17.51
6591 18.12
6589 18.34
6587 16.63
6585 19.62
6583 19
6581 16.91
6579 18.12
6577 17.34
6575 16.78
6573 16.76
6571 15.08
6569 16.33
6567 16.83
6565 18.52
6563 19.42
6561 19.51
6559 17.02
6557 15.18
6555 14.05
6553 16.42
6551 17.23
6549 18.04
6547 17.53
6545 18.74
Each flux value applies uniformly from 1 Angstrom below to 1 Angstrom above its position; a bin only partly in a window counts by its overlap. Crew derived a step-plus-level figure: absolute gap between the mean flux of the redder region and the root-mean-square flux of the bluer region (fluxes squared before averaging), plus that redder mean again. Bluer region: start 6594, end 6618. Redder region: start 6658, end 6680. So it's 17.2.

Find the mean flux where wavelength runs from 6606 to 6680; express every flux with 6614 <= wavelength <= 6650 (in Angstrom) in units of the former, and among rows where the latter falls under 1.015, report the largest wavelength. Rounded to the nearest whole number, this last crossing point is 6649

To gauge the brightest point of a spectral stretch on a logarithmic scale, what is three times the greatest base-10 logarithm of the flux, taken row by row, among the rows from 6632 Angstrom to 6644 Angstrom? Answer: 3.76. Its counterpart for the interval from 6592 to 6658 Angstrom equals 3.87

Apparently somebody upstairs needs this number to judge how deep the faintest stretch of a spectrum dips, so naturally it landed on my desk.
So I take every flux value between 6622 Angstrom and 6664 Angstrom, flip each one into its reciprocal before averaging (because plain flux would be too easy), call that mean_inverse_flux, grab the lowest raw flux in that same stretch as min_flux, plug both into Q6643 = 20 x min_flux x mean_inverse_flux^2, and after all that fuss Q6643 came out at 1.06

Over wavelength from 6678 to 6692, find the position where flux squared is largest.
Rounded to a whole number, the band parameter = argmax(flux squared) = 6689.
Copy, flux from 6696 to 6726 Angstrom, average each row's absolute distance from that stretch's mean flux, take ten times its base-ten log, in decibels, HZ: -1.7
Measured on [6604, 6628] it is -0.2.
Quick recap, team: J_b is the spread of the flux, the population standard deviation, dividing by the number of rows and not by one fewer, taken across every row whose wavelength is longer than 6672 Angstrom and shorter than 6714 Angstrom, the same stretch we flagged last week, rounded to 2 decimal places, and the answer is 0.94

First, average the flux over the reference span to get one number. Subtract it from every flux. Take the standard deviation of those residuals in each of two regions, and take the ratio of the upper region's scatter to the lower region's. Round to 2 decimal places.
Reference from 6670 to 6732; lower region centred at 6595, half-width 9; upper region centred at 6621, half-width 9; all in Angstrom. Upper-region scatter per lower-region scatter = 1.39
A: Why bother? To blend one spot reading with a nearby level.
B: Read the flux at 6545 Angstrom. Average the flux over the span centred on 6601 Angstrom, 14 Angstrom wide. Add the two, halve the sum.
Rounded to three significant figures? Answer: 17.9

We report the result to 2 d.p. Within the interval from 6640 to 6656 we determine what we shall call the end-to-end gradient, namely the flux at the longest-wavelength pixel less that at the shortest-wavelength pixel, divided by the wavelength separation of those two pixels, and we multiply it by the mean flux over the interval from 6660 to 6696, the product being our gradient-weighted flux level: 0.17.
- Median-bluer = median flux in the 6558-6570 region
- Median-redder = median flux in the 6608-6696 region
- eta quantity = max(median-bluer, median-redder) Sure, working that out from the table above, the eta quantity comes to 17.8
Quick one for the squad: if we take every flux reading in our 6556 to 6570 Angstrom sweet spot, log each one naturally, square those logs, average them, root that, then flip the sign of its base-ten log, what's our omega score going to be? -0.457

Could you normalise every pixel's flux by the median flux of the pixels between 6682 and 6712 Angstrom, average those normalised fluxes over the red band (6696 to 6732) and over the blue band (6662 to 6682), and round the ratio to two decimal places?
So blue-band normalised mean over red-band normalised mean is 1.00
